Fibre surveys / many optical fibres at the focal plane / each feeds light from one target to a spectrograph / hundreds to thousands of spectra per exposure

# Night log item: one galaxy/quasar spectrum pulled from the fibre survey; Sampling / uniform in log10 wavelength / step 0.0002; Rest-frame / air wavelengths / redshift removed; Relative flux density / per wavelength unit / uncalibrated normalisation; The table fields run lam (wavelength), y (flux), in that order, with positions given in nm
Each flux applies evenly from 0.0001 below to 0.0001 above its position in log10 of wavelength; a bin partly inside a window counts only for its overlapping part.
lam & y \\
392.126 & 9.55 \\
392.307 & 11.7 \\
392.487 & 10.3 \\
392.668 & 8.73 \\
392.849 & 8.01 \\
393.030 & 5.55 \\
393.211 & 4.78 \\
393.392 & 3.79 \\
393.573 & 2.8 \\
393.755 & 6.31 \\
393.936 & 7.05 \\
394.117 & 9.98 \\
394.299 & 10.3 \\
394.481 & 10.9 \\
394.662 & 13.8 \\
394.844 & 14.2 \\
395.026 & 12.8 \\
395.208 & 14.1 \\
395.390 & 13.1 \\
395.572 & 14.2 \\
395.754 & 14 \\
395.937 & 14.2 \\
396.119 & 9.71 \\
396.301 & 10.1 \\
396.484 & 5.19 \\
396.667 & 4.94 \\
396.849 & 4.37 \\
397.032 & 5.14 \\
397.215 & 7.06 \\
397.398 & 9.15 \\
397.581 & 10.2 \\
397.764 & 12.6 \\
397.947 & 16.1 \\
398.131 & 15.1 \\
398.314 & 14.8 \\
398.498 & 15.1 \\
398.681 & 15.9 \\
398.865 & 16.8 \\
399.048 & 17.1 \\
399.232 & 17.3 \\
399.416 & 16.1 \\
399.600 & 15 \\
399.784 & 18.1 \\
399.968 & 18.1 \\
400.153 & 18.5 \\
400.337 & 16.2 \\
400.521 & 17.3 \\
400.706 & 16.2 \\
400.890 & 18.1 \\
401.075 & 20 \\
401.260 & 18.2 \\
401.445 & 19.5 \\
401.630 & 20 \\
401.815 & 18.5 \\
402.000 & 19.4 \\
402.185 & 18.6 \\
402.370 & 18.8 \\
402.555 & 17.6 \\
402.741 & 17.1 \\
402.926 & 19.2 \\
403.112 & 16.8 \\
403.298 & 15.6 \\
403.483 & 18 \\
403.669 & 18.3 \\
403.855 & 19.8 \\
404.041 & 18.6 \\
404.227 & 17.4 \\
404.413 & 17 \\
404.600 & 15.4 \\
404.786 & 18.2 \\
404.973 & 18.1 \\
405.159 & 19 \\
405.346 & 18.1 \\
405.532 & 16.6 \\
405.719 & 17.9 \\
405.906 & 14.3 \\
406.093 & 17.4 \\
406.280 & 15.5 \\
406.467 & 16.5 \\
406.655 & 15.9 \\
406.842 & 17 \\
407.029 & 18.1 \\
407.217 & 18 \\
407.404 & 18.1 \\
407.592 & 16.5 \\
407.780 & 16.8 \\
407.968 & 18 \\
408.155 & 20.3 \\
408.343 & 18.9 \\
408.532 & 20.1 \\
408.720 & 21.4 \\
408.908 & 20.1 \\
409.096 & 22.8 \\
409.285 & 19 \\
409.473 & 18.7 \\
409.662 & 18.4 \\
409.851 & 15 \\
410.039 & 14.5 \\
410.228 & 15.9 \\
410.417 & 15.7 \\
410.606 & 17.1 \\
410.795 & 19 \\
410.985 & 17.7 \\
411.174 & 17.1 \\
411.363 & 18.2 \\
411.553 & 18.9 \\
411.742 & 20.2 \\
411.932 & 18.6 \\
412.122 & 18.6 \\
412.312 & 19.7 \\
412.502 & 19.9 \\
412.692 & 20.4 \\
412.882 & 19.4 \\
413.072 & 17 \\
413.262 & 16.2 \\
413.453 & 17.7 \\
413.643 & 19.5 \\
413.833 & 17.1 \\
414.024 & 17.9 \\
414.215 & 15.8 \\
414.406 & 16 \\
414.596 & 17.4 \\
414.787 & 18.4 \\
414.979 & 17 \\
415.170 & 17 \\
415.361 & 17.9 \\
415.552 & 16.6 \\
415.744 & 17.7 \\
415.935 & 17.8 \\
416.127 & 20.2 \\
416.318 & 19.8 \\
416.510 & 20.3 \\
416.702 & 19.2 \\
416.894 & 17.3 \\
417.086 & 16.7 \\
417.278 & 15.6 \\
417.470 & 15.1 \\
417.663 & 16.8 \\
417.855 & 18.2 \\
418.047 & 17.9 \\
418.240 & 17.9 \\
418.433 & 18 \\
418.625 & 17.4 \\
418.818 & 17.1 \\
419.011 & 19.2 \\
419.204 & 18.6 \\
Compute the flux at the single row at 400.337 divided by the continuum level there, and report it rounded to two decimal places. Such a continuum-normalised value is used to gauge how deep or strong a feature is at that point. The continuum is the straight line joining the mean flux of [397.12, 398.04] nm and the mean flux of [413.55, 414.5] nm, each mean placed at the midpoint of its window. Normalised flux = 1.34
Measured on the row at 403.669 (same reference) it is 1.37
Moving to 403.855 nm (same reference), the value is 1.48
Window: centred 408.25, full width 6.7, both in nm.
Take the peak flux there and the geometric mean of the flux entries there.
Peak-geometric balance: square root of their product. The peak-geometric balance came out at 20.1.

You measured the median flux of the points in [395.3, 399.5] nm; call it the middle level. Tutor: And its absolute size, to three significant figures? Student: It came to 14.0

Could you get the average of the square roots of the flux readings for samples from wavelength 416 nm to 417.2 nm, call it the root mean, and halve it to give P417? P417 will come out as 2.17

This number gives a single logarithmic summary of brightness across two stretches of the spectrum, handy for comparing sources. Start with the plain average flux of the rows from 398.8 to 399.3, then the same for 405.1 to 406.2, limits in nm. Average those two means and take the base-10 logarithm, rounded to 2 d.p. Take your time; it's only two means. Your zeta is 1.23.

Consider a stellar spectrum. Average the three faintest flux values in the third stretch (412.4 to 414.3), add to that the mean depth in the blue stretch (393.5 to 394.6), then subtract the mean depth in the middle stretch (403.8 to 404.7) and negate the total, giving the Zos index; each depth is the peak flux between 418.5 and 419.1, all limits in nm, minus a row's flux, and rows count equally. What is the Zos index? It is -26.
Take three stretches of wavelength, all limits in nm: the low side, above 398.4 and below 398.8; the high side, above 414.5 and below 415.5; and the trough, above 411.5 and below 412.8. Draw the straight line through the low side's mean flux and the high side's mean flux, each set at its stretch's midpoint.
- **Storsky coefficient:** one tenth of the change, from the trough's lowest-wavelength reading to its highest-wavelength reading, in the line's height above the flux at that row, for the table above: -0.14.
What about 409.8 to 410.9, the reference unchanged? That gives -0.39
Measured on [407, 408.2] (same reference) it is -0.21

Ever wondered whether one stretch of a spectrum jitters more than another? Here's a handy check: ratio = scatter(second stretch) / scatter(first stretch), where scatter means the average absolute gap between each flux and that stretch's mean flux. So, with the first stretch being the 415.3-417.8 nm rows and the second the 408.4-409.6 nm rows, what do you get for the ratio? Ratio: 0.88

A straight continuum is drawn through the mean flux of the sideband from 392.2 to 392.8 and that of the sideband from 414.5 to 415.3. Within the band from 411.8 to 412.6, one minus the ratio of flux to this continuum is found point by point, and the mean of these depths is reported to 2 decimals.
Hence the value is -0.16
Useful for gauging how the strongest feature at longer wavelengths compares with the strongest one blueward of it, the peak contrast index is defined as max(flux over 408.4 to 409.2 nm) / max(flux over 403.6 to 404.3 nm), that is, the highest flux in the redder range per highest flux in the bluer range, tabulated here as 1.15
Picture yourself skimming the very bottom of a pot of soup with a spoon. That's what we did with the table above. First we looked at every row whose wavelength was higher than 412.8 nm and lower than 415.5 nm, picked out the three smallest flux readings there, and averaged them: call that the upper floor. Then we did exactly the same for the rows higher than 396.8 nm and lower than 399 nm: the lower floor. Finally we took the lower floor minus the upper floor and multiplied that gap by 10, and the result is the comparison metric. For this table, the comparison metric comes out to -105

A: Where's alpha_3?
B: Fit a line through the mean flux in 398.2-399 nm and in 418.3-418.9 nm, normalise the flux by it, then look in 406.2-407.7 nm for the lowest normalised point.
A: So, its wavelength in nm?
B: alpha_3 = 406.280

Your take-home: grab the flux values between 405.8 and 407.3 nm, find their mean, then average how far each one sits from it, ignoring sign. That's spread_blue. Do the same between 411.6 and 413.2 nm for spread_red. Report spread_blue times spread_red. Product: 0.9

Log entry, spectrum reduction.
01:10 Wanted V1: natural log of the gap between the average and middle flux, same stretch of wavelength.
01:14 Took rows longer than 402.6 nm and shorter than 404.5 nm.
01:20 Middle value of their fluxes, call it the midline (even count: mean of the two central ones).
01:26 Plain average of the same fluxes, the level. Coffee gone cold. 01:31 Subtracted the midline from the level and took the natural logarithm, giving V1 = -2.5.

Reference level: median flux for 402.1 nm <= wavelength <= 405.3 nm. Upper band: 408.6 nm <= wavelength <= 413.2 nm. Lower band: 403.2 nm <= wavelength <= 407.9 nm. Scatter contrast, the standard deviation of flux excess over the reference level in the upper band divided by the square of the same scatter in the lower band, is 1.2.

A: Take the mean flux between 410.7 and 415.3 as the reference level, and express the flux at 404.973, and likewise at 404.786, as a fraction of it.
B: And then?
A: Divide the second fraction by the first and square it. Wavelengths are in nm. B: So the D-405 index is 1.0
